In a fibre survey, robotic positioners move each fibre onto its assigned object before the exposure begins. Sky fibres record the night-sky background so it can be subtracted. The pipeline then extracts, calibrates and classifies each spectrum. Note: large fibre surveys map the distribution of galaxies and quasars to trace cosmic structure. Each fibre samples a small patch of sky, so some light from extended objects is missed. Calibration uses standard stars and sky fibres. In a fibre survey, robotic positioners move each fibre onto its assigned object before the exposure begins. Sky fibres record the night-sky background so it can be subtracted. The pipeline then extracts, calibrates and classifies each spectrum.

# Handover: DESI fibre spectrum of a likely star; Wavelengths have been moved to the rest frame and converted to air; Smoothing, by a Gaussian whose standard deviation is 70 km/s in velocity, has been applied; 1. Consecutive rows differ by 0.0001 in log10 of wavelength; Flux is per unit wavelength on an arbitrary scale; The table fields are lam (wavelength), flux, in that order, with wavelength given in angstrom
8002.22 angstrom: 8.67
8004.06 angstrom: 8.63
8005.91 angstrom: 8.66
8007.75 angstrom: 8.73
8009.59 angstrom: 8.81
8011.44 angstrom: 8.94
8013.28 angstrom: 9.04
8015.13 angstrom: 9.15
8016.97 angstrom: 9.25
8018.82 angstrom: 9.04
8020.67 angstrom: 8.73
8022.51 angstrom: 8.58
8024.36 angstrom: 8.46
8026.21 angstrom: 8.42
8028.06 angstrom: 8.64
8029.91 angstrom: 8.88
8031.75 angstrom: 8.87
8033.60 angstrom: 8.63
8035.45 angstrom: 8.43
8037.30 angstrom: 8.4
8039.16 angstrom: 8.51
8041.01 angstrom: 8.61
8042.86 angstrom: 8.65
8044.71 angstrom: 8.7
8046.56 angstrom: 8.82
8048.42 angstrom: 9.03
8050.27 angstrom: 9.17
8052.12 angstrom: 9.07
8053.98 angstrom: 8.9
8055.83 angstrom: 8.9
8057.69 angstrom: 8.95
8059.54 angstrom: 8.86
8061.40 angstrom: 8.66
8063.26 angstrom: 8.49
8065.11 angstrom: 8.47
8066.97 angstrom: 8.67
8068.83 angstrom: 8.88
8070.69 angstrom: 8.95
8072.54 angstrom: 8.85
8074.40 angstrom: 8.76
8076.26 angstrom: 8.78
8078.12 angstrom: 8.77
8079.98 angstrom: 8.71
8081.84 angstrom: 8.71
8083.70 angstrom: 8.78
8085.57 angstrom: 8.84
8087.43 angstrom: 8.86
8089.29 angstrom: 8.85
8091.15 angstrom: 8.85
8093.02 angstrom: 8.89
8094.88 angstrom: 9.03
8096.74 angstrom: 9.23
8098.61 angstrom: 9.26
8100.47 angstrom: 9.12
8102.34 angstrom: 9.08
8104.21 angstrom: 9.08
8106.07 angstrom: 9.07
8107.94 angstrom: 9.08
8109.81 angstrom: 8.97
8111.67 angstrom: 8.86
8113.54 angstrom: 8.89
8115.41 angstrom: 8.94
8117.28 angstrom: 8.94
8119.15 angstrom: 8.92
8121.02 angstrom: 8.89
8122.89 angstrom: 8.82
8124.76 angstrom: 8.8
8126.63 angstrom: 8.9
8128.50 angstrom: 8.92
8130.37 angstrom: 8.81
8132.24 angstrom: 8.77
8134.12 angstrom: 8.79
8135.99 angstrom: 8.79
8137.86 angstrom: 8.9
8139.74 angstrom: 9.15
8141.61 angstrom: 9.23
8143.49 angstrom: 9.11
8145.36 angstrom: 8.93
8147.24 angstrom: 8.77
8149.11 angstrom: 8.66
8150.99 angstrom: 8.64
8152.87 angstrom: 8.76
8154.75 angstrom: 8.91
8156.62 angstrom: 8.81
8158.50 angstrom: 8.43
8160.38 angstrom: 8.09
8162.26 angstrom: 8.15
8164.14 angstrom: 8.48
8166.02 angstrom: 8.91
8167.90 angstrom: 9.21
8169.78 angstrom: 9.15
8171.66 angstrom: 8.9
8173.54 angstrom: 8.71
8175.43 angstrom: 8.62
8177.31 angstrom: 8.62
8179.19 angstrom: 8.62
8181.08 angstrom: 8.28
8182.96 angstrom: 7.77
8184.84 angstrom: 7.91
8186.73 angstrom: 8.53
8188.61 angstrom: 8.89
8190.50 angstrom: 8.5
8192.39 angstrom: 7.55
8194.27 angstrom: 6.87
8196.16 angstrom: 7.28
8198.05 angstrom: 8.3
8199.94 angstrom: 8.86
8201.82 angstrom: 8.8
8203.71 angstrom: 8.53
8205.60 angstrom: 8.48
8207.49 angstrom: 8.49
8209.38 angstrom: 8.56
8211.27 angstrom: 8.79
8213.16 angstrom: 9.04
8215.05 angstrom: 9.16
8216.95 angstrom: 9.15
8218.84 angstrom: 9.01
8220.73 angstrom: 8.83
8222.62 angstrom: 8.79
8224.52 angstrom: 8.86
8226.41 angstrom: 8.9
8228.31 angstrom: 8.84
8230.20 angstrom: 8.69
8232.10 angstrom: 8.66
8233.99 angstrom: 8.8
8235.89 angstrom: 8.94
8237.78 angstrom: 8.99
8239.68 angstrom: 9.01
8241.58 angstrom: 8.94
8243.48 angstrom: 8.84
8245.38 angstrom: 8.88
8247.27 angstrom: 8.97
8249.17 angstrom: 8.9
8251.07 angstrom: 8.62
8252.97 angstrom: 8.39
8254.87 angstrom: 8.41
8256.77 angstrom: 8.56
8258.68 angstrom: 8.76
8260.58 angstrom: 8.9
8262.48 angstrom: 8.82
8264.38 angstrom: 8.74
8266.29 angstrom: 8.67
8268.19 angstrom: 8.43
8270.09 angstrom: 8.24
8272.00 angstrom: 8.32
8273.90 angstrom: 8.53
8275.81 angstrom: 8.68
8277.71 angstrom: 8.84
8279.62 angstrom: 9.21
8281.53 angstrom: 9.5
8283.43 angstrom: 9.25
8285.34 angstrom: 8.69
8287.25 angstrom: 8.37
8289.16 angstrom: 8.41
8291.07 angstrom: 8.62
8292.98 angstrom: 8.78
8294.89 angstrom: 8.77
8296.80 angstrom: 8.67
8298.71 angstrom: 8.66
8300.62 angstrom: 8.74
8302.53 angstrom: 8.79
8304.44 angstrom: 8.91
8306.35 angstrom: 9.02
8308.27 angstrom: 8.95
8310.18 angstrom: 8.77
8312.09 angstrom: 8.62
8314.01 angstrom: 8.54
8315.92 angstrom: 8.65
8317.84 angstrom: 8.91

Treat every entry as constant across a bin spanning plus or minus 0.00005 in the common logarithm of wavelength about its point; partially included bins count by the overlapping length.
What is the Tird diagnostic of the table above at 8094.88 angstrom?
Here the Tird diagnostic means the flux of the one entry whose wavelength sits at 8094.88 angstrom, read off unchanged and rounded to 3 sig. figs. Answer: 9.03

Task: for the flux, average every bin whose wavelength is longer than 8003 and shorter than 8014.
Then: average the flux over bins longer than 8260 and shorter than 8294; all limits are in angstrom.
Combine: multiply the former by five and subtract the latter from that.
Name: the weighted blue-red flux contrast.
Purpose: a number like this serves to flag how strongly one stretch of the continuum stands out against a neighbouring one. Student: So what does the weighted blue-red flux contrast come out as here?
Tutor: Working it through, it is 35.3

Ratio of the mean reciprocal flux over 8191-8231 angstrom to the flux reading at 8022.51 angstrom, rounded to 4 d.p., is 0.0137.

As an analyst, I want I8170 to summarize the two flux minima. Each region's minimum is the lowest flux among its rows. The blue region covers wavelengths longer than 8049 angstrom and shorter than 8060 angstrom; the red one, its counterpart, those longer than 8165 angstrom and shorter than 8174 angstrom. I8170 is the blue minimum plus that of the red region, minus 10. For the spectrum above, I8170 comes 7.6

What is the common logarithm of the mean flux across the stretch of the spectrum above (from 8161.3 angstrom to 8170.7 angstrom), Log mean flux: 0.943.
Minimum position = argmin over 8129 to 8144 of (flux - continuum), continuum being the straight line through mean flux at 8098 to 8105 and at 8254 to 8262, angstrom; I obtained 8132.24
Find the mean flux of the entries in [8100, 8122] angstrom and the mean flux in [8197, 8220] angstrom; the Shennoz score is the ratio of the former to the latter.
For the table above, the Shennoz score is 1.03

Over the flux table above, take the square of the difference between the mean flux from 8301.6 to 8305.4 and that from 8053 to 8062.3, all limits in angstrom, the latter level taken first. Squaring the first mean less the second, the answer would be 0.000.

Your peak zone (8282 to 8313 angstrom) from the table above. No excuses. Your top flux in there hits 9.25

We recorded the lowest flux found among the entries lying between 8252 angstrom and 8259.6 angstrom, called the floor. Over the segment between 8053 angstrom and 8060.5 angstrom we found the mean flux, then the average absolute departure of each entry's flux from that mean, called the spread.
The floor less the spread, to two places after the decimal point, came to 8.37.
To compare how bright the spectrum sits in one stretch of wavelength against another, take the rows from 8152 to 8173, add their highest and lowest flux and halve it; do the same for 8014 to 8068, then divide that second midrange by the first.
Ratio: 1.02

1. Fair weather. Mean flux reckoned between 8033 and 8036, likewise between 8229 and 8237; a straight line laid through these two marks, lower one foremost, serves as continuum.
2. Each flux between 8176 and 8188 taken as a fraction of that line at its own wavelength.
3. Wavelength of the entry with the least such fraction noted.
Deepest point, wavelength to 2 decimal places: 8182.96 angstrom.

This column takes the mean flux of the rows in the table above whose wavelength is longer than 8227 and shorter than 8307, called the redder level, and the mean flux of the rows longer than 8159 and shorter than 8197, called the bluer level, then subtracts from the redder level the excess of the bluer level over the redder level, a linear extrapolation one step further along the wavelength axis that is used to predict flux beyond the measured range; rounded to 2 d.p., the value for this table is 9.16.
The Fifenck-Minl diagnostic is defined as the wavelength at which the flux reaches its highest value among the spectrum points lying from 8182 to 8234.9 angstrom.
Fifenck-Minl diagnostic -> 8215.05 angstrom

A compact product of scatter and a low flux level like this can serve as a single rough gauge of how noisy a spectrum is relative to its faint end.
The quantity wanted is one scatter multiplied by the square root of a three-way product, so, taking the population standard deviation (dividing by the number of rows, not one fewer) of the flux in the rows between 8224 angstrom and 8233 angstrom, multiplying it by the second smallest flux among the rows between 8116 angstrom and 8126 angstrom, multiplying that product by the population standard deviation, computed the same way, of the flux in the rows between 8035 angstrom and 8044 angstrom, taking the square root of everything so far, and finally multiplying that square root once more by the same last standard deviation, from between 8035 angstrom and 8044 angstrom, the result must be 0.028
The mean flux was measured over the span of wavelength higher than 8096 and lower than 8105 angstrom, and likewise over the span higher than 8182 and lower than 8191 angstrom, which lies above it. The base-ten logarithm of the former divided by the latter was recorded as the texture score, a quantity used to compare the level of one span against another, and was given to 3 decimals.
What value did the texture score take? 0.041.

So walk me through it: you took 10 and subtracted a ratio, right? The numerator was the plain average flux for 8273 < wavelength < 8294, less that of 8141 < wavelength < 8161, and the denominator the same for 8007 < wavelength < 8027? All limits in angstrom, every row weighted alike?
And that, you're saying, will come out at 10.0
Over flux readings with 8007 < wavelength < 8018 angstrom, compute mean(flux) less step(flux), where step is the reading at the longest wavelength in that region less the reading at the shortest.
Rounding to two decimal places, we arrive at 8.47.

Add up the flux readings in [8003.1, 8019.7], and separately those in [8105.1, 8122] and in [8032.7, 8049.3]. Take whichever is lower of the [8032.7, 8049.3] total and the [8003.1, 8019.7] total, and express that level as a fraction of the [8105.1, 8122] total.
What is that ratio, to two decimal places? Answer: 0.97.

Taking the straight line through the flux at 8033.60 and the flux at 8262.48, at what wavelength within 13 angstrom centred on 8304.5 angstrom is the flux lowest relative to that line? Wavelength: 8298.71 angstrom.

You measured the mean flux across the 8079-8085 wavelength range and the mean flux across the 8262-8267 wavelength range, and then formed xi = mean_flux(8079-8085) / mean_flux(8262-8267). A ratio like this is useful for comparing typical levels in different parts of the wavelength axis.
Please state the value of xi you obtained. 1.00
